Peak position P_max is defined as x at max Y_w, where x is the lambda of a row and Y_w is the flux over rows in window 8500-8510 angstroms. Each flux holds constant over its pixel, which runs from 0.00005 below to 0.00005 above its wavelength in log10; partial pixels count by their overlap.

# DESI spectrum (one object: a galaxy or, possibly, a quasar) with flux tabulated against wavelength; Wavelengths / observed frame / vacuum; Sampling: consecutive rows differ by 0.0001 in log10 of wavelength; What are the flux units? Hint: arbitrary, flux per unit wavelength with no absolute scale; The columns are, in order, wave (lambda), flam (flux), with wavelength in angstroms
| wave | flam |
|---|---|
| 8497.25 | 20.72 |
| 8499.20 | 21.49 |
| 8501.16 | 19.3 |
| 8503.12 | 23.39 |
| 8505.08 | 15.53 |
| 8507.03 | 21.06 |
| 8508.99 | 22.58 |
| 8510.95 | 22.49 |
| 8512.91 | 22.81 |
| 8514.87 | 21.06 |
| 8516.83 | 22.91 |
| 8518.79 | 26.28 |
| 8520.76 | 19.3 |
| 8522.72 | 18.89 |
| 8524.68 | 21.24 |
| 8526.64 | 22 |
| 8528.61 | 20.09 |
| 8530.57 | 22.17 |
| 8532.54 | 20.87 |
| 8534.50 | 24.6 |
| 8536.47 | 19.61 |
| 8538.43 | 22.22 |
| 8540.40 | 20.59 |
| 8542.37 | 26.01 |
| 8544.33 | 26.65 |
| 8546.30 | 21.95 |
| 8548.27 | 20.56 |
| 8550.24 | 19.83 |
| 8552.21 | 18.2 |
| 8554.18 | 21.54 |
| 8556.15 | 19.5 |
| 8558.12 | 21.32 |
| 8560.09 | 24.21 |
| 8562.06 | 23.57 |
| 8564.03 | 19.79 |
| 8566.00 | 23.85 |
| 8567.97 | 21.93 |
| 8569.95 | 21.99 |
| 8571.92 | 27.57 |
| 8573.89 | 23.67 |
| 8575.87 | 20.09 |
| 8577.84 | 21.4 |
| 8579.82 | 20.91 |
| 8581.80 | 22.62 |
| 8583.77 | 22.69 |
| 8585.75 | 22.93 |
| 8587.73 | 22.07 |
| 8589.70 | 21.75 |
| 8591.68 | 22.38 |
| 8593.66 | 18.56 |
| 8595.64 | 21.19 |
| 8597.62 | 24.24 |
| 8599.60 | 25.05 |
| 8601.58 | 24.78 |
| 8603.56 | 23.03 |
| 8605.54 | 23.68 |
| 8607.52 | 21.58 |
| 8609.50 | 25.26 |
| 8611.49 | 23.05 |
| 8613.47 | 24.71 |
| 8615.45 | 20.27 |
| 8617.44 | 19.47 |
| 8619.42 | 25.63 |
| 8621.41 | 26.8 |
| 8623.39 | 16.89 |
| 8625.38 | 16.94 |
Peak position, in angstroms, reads 8503.12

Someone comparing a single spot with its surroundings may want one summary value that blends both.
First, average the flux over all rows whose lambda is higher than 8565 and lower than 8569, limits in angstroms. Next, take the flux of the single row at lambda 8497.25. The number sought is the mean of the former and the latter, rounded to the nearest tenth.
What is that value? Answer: 21.8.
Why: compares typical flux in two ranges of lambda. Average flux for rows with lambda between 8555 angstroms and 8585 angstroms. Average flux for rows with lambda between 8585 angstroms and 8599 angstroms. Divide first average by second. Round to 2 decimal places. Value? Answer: 1.02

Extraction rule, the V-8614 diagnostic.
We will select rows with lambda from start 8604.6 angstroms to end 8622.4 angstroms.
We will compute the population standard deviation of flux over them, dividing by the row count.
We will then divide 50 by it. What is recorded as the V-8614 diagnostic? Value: 21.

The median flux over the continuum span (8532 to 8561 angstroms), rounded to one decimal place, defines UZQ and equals 21.3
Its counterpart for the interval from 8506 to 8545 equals 22.1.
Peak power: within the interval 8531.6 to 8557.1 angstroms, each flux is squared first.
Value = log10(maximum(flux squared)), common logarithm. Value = 2.85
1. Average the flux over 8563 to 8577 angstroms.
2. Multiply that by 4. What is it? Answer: 90.8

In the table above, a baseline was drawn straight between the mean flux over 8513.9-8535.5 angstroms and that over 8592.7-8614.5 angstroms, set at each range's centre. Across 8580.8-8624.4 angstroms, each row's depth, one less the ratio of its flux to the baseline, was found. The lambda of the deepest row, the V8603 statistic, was 8623.39 angstroms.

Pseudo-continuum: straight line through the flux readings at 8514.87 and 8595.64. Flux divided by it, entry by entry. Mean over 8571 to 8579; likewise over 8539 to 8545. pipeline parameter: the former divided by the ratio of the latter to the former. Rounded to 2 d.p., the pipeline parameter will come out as 1.04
